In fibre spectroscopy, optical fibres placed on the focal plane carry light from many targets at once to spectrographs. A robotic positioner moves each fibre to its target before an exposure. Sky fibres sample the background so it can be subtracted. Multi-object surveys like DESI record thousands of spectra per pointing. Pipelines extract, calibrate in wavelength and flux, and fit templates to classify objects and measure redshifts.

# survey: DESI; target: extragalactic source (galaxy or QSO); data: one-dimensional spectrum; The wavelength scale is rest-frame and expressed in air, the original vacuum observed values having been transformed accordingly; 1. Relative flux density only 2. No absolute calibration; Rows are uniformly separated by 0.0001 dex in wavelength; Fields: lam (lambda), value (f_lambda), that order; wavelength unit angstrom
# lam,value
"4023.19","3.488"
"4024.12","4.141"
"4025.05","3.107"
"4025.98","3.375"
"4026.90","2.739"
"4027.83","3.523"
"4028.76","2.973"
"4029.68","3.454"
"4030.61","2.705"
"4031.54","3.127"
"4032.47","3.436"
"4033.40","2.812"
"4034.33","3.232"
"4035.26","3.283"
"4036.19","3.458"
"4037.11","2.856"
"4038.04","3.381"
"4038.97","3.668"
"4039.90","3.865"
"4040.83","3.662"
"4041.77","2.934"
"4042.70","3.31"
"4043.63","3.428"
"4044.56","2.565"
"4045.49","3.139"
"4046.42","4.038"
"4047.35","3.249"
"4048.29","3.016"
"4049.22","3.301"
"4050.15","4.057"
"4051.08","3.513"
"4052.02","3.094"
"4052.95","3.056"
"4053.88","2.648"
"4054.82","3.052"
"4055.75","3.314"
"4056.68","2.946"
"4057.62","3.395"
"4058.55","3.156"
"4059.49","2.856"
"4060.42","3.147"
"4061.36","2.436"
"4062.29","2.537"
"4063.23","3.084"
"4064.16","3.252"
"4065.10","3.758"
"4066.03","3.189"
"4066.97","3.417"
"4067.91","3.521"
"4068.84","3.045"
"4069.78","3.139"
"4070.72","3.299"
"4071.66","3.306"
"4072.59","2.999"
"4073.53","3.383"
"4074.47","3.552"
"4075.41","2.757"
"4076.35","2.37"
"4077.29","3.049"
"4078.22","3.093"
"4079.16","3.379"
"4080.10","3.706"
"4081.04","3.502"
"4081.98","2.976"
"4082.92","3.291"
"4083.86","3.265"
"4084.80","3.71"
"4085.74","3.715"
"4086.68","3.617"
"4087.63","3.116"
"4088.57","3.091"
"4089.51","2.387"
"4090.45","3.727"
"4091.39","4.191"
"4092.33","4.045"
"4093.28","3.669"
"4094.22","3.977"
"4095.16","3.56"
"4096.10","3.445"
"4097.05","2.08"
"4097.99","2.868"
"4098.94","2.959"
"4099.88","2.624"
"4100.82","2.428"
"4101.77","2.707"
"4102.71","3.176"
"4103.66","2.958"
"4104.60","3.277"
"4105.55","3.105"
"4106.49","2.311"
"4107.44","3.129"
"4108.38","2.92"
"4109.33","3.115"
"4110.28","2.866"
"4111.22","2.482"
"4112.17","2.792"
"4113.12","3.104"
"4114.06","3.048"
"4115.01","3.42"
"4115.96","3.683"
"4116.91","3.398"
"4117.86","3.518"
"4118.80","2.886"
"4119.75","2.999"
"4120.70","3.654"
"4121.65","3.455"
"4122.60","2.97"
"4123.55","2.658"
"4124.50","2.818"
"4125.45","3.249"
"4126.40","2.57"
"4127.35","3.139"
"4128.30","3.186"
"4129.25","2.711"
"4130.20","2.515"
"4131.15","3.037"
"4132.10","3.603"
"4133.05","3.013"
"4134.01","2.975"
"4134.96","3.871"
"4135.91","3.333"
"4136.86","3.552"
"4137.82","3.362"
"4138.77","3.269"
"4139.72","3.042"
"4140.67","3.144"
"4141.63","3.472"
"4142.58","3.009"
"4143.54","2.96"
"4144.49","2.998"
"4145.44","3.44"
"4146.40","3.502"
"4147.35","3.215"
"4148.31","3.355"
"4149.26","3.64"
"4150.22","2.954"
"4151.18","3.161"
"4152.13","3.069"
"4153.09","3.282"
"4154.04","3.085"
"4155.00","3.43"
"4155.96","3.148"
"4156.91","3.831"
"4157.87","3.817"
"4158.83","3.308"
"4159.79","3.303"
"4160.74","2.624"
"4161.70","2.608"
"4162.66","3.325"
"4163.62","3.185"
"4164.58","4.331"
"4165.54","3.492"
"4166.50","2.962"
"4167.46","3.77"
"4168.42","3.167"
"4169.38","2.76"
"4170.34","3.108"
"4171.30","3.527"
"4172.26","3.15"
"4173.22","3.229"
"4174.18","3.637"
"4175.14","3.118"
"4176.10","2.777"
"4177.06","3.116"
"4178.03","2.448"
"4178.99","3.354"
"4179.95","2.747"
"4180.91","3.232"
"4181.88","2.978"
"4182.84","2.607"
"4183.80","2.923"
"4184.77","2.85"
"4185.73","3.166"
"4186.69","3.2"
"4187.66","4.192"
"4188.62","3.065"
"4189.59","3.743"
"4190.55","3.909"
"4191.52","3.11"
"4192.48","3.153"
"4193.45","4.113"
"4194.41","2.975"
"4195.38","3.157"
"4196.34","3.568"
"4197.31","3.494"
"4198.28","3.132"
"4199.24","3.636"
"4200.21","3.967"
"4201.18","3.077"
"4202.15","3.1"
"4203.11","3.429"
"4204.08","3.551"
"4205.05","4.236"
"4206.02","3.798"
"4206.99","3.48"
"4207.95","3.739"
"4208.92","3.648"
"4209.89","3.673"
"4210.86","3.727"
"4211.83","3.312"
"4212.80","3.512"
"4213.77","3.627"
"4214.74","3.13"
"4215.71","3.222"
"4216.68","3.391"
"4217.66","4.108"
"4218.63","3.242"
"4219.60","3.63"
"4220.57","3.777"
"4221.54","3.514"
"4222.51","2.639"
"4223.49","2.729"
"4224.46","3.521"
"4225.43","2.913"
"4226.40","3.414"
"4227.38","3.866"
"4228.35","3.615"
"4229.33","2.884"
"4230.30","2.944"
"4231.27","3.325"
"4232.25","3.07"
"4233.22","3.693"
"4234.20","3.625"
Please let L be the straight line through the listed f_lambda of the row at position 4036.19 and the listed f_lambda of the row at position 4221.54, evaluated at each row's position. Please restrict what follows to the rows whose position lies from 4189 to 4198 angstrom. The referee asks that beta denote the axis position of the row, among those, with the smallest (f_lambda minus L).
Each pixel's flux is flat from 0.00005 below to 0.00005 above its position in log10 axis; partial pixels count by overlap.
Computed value 4194.41 angstrom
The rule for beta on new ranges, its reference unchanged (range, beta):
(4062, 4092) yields 4076.35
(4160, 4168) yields 4161.70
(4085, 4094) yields 4089.51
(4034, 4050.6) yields 4044.56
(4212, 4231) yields 4222.51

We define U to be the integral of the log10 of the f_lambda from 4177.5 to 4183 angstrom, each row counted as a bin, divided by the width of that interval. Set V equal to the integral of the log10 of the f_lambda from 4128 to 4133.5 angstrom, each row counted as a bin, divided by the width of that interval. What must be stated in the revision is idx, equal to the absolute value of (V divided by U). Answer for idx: 1.03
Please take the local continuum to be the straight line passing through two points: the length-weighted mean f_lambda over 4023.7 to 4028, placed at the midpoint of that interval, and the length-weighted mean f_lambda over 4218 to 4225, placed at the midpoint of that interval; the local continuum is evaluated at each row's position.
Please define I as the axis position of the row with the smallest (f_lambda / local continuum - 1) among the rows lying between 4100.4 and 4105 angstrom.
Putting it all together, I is 4100.82 angstrom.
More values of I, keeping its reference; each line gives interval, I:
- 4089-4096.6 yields 4089.51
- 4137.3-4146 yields 4143.54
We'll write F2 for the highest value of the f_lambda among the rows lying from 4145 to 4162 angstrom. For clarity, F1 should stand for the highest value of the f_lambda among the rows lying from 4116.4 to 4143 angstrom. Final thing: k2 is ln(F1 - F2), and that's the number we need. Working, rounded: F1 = 3.871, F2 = 3.831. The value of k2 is -3.2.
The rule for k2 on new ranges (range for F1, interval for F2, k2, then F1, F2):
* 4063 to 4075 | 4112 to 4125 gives -2.6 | 3.758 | 3.683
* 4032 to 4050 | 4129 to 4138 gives -1.8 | 4.038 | 3.871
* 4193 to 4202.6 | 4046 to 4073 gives -2.9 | 4.113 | 4.057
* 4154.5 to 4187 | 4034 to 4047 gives -1.2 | 4.331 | 4.038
